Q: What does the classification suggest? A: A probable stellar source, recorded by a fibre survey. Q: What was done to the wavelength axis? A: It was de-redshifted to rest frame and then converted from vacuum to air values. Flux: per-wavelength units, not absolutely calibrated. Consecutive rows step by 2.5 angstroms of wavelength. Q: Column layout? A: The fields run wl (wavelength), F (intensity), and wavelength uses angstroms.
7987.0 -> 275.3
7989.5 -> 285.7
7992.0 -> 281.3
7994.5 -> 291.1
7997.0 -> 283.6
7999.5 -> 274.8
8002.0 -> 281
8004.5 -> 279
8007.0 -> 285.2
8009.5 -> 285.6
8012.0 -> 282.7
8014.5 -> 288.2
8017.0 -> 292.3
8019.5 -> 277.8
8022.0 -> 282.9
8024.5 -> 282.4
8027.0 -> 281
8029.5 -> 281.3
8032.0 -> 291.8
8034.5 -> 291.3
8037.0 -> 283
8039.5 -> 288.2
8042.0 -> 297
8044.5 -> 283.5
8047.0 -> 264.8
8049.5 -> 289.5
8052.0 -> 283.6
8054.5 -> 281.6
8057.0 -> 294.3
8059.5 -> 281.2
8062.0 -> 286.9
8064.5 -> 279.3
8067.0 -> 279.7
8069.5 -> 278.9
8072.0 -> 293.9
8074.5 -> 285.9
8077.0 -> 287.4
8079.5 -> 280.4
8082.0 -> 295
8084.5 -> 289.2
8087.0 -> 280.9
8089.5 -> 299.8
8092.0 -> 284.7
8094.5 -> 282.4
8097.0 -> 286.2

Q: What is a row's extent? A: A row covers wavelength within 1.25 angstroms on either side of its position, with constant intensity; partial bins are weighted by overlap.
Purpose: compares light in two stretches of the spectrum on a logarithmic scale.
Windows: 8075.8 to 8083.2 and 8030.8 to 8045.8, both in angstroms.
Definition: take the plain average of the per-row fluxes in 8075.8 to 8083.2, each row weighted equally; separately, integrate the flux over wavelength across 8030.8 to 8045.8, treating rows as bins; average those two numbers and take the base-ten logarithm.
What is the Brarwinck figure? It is 3.36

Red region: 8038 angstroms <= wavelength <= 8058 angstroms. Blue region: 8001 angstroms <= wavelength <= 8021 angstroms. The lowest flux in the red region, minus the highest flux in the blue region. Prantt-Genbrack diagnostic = -27.5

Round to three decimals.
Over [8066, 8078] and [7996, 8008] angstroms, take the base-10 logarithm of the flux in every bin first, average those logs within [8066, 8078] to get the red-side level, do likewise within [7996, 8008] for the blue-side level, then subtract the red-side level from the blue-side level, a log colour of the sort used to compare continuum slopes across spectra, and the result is -0.007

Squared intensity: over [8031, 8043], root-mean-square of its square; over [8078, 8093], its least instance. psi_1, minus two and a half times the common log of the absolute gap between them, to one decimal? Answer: -9.4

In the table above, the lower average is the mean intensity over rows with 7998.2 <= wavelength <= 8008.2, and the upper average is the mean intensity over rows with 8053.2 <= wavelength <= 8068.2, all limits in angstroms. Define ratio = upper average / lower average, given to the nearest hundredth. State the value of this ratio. 1.01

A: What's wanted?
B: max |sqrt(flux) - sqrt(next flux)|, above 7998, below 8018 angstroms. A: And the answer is 0.19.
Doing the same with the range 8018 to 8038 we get 0.31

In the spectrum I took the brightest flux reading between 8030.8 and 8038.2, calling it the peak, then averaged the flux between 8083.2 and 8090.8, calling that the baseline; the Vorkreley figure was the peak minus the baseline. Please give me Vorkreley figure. 1.8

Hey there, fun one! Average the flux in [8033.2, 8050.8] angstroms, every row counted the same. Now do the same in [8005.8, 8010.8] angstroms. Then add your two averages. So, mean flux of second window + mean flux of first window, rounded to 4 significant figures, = 570.7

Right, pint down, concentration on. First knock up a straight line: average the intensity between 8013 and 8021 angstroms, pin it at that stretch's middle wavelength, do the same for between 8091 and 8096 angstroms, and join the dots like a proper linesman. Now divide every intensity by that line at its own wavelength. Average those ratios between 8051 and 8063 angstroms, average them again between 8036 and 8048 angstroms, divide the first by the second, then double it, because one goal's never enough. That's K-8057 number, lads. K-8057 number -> 2.02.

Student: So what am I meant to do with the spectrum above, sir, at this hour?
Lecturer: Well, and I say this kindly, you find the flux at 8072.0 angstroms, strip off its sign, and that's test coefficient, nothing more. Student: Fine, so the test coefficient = 293.9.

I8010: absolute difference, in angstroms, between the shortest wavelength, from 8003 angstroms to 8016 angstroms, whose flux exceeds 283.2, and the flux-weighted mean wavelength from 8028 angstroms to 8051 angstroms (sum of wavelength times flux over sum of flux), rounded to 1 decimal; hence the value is 32.5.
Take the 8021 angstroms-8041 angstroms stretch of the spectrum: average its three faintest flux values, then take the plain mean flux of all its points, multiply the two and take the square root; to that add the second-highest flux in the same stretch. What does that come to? 575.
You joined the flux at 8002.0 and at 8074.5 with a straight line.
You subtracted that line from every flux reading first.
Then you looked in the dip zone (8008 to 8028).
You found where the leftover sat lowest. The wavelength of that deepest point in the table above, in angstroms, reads 8019.5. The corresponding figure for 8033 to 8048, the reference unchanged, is 8047.0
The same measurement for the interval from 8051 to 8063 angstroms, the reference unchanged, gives 8059.5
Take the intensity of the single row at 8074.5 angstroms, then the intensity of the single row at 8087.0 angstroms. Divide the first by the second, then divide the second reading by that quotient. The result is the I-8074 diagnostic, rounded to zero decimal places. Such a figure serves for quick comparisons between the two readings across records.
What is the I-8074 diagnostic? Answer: 276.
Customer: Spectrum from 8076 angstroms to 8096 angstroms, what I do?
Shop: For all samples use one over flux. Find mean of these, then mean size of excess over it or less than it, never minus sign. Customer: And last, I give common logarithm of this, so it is -4.19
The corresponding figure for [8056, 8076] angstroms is -4.19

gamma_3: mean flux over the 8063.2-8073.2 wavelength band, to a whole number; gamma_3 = 283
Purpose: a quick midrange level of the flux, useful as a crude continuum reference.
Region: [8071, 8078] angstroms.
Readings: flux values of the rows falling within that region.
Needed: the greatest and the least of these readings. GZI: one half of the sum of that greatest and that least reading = 289.9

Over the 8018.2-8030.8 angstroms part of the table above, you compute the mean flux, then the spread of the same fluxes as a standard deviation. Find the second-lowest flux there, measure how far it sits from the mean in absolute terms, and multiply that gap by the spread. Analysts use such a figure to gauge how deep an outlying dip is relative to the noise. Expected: 0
